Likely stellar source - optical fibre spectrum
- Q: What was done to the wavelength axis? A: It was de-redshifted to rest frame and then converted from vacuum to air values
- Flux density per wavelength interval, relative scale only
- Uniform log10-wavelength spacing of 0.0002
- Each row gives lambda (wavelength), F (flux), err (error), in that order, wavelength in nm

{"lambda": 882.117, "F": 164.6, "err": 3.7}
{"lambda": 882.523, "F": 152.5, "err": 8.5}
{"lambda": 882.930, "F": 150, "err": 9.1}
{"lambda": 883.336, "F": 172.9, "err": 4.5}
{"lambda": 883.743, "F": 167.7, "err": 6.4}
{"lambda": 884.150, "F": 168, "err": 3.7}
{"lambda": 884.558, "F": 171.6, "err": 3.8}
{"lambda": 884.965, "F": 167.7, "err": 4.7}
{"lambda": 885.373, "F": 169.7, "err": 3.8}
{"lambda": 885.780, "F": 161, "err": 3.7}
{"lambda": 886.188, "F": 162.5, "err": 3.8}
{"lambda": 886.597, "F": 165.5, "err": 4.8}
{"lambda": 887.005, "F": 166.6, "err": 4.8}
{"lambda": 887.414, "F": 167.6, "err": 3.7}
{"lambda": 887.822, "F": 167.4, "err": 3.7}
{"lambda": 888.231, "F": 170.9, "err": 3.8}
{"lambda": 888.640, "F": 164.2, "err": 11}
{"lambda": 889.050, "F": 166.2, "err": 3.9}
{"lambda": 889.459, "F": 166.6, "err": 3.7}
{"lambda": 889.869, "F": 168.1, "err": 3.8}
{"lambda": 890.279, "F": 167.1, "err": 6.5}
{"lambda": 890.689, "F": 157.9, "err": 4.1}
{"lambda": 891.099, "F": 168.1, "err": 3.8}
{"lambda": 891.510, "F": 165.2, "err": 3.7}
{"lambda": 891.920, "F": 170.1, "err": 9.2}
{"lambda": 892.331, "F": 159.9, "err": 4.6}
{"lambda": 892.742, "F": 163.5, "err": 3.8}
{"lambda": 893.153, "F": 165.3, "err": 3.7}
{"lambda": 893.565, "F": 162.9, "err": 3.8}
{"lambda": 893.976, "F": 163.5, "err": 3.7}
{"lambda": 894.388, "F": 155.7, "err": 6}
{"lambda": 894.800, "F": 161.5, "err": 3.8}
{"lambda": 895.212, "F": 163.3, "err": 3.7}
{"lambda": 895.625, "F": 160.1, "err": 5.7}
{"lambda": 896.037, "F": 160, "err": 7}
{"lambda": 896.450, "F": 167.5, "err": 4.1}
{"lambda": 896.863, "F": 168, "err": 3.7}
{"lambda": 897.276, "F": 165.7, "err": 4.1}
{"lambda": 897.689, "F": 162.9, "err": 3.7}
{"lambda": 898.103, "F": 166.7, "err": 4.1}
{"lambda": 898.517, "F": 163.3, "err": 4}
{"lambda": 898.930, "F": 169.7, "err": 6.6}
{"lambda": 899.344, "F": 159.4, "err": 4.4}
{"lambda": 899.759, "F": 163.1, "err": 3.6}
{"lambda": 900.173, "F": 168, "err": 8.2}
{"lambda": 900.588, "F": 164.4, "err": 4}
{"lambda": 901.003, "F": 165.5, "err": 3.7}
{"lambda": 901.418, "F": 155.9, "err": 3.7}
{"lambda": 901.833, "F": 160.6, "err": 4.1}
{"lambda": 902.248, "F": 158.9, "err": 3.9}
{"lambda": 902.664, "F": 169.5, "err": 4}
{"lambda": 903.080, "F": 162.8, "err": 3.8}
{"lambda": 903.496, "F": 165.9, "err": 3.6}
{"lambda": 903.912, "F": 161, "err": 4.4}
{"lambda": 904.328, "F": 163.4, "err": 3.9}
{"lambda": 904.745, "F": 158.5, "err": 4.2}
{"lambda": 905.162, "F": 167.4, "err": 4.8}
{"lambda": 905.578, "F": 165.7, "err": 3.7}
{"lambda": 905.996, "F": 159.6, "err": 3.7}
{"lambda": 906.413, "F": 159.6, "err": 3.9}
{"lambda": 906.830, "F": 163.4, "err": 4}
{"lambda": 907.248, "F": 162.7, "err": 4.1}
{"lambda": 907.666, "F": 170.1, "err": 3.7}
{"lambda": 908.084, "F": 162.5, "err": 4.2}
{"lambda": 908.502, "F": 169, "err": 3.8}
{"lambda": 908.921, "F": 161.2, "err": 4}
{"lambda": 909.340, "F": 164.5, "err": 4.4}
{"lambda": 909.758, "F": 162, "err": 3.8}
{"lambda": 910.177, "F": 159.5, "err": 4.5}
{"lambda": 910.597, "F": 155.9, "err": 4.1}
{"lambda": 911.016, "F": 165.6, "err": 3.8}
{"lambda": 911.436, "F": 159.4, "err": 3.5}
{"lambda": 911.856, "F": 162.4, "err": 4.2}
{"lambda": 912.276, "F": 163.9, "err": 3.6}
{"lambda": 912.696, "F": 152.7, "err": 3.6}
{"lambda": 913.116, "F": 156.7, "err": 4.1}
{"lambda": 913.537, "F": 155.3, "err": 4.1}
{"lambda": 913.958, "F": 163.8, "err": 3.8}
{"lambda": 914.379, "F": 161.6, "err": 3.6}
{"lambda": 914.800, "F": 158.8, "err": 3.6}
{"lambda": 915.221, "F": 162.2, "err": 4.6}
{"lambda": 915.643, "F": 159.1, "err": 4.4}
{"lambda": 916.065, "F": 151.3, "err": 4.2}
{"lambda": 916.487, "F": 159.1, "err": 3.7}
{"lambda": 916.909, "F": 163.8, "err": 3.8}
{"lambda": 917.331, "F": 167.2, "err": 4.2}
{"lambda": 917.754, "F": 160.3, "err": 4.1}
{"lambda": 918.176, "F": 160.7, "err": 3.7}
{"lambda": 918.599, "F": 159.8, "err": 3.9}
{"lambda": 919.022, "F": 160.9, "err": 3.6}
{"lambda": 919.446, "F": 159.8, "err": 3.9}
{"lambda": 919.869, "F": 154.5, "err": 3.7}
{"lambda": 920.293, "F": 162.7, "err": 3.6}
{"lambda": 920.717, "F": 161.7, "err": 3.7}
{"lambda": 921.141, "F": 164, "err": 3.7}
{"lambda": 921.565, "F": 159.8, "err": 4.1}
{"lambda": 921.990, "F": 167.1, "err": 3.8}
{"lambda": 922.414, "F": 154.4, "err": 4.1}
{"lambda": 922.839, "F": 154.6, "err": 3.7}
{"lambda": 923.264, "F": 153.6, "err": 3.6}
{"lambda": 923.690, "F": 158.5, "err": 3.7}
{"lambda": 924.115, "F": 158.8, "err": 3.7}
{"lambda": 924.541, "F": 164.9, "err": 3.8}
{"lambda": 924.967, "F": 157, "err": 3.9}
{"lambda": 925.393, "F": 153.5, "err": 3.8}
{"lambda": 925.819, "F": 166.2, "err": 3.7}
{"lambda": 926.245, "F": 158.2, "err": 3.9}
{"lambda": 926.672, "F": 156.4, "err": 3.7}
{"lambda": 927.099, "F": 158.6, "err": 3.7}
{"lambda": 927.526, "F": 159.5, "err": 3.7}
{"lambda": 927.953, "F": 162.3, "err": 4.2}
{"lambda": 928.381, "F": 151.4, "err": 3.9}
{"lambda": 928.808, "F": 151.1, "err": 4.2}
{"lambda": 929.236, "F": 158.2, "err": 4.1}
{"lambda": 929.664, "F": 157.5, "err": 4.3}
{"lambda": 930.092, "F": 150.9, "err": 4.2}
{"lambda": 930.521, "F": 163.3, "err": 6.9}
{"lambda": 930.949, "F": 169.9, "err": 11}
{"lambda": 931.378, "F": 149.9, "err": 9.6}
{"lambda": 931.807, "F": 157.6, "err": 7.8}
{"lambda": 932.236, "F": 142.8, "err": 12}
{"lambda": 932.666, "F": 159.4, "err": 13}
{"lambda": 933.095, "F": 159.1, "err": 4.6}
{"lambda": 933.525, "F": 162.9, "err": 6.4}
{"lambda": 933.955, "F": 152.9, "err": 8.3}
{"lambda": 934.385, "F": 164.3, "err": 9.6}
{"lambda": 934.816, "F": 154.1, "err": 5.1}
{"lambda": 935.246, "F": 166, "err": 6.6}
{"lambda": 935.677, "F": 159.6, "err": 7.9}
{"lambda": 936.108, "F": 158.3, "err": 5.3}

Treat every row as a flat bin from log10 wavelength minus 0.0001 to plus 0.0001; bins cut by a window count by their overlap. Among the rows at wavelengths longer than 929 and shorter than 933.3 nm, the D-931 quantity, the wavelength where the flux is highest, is 930.949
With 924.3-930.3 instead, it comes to 925.819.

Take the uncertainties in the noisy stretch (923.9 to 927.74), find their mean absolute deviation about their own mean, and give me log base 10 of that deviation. -1.1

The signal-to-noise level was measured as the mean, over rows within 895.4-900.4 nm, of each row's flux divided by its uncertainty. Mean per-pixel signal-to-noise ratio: 36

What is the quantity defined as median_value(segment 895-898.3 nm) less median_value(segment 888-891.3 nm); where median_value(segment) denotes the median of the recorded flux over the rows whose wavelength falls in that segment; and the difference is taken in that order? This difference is -2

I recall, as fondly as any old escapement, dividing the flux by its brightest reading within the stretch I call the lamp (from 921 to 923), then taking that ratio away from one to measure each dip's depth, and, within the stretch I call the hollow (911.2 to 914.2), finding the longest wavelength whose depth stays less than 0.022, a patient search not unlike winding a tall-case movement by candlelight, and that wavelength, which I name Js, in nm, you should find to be 913.958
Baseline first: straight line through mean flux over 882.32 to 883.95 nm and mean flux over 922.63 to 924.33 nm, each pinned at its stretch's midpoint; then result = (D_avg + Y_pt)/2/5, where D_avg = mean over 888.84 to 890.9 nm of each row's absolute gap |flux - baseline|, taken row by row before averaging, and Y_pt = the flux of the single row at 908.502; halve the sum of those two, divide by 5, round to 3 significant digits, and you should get 17.5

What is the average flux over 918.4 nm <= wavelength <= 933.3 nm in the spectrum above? 158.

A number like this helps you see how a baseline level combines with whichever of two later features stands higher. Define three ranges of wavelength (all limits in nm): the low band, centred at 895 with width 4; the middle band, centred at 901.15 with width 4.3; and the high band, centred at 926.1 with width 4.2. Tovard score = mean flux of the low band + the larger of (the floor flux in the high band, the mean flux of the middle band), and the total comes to 326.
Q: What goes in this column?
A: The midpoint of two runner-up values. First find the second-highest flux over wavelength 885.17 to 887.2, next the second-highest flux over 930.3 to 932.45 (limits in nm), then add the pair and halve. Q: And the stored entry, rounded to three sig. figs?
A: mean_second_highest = 165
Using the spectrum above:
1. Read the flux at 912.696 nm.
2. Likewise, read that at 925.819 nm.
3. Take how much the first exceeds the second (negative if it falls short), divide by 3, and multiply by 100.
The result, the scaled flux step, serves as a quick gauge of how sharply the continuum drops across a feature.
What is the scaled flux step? -450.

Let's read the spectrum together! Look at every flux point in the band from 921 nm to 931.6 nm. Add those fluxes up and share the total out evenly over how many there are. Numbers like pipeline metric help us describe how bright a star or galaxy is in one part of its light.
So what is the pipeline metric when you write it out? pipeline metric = 158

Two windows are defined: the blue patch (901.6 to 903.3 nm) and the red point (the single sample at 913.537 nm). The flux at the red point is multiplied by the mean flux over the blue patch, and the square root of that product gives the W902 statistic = 159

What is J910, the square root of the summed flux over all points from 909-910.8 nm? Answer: 25.3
